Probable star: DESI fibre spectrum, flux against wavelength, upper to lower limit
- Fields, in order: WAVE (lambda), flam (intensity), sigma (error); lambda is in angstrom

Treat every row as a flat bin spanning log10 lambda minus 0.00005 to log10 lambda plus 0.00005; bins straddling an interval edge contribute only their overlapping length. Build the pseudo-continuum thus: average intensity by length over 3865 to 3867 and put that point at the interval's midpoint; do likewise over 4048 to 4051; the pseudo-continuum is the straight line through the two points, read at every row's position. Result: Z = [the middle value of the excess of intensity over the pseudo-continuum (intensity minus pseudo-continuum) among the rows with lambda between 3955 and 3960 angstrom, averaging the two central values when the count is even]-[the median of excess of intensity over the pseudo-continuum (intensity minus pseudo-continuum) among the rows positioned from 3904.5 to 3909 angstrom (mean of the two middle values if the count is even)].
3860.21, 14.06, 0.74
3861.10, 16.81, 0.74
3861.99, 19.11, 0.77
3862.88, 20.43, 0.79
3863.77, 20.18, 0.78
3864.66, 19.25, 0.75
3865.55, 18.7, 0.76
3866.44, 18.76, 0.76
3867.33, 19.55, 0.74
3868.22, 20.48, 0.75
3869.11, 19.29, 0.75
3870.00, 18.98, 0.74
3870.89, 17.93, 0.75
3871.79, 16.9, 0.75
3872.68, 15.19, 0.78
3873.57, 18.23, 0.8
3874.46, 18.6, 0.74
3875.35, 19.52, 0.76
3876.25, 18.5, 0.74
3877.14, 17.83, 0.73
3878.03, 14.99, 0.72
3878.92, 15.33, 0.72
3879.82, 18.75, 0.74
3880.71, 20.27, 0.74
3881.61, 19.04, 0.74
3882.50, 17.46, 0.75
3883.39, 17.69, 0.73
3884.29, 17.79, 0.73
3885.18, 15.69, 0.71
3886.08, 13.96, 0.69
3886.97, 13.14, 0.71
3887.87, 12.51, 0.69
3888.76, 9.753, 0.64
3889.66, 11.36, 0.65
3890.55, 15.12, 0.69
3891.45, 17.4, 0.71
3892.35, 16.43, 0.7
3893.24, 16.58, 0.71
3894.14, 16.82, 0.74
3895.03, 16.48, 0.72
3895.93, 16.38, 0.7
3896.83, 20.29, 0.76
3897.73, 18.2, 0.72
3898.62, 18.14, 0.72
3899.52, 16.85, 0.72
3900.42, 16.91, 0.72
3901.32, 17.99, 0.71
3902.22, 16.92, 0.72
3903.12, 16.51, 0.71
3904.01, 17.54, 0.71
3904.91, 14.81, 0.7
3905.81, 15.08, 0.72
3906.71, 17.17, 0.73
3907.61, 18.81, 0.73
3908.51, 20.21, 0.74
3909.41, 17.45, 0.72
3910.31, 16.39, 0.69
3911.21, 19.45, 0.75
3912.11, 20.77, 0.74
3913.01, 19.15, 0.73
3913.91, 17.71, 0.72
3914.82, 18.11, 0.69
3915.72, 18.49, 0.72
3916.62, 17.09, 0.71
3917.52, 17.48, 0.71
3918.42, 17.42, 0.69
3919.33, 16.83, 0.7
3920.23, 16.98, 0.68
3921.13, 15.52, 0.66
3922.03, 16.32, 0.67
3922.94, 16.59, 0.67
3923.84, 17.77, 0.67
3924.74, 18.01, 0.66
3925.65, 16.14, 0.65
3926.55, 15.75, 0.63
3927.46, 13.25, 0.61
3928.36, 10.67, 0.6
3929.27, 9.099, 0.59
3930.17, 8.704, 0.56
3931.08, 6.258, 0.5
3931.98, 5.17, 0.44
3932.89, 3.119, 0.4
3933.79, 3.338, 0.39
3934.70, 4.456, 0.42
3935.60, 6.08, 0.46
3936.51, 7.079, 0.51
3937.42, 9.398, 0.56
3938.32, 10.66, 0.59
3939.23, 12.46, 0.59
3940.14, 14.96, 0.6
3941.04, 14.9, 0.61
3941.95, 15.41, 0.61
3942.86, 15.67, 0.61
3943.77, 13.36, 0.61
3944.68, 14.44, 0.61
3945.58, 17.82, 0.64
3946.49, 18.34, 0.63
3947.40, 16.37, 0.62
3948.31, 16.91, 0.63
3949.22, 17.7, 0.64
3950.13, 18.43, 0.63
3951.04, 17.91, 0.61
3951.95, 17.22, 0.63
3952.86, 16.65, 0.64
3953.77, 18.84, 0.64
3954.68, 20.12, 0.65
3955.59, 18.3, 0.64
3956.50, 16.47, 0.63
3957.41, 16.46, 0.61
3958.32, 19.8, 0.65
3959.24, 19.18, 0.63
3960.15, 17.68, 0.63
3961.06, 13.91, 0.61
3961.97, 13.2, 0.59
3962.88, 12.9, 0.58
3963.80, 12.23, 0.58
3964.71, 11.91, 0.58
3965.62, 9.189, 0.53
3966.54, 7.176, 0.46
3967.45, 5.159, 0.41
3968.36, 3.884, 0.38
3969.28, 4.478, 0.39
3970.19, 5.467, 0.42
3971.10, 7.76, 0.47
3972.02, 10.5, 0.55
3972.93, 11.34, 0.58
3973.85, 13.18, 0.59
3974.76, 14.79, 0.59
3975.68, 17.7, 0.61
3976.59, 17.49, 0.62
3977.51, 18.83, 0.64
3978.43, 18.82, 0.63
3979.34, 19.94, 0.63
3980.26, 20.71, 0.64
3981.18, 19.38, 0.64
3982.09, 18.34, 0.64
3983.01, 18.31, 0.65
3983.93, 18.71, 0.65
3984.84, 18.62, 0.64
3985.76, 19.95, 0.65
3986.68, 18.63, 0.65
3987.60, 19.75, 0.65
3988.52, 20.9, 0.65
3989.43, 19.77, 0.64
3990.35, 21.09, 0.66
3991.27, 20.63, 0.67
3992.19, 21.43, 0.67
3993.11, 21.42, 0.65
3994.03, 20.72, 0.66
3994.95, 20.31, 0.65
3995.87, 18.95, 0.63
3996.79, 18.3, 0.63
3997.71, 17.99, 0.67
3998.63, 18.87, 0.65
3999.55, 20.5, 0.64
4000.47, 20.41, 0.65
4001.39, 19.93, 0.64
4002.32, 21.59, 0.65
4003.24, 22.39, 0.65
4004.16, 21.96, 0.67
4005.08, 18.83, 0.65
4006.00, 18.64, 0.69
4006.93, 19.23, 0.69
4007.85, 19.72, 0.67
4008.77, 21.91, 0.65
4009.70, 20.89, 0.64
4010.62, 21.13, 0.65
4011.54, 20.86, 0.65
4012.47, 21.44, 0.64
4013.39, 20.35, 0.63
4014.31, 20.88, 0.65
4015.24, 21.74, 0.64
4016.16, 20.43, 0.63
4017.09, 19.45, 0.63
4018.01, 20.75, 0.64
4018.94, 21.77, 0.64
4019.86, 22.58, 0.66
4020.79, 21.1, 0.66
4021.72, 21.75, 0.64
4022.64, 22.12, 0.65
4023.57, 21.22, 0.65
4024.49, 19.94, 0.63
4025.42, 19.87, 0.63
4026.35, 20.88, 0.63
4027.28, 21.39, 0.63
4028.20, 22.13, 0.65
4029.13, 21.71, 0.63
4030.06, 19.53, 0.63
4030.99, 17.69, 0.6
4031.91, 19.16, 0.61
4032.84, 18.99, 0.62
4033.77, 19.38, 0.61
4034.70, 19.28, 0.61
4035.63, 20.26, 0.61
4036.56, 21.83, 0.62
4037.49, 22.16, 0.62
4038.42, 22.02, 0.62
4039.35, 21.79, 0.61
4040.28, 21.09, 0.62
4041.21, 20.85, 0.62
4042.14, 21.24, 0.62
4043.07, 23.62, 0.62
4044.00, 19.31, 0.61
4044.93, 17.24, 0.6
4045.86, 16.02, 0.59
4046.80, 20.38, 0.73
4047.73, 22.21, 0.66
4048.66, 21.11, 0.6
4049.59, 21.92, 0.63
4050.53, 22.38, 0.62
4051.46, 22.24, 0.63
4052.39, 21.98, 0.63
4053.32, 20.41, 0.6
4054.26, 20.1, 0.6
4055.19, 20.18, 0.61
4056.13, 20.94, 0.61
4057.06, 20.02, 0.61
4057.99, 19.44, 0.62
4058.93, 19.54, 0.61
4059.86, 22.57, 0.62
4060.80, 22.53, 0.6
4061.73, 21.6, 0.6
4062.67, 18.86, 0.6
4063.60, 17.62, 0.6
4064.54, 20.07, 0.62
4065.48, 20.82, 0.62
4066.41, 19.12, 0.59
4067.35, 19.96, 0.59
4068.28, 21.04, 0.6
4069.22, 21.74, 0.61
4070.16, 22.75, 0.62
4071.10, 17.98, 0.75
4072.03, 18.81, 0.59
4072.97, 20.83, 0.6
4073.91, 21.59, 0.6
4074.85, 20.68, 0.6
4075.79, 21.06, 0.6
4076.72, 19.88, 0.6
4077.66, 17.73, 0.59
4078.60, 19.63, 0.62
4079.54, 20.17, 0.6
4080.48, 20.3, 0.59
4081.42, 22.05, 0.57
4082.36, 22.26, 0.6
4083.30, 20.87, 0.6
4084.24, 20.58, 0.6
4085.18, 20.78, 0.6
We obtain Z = 0.33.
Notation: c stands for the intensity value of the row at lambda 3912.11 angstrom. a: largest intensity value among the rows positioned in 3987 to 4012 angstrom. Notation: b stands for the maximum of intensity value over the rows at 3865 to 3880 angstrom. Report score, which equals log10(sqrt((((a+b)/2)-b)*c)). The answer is 0.65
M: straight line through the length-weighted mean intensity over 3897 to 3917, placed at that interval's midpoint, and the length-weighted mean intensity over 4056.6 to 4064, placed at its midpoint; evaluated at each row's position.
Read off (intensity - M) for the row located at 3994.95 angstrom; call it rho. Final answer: 1.1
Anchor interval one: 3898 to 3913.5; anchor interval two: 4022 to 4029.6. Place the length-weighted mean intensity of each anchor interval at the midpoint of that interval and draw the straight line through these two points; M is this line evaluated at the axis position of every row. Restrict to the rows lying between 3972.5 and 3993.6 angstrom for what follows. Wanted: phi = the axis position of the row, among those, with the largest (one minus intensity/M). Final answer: 3972.93 angstrom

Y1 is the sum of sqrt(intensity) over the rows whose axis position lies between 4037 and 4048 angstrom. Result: 54.5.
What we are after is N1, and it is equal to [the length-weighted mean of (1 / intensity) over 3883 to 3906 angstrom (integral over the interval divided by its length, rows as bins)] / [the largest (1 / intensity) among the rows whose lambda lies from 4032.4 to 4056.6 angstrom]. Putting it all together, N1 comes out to 1.0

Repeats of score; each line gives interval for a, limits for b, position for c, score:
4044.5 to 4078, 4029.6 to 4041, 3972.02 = 0.25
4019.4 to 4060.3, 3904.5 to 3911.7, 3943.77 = 0.68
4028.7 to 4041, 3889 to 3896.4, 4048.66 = 0.85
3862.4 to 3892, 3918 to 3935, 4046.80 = 0.70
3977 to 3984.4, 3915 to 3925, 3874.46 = 0.66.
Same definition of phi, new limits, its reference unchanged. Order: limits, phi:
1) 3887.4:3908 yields 3888.76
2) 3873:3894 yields 3888.76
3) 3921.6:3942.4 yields 3932.89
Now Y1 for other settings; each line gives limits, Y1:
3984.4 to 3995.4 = 54.0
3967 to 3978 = 38.3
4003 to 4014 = 54.5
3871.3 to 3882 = 50.5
